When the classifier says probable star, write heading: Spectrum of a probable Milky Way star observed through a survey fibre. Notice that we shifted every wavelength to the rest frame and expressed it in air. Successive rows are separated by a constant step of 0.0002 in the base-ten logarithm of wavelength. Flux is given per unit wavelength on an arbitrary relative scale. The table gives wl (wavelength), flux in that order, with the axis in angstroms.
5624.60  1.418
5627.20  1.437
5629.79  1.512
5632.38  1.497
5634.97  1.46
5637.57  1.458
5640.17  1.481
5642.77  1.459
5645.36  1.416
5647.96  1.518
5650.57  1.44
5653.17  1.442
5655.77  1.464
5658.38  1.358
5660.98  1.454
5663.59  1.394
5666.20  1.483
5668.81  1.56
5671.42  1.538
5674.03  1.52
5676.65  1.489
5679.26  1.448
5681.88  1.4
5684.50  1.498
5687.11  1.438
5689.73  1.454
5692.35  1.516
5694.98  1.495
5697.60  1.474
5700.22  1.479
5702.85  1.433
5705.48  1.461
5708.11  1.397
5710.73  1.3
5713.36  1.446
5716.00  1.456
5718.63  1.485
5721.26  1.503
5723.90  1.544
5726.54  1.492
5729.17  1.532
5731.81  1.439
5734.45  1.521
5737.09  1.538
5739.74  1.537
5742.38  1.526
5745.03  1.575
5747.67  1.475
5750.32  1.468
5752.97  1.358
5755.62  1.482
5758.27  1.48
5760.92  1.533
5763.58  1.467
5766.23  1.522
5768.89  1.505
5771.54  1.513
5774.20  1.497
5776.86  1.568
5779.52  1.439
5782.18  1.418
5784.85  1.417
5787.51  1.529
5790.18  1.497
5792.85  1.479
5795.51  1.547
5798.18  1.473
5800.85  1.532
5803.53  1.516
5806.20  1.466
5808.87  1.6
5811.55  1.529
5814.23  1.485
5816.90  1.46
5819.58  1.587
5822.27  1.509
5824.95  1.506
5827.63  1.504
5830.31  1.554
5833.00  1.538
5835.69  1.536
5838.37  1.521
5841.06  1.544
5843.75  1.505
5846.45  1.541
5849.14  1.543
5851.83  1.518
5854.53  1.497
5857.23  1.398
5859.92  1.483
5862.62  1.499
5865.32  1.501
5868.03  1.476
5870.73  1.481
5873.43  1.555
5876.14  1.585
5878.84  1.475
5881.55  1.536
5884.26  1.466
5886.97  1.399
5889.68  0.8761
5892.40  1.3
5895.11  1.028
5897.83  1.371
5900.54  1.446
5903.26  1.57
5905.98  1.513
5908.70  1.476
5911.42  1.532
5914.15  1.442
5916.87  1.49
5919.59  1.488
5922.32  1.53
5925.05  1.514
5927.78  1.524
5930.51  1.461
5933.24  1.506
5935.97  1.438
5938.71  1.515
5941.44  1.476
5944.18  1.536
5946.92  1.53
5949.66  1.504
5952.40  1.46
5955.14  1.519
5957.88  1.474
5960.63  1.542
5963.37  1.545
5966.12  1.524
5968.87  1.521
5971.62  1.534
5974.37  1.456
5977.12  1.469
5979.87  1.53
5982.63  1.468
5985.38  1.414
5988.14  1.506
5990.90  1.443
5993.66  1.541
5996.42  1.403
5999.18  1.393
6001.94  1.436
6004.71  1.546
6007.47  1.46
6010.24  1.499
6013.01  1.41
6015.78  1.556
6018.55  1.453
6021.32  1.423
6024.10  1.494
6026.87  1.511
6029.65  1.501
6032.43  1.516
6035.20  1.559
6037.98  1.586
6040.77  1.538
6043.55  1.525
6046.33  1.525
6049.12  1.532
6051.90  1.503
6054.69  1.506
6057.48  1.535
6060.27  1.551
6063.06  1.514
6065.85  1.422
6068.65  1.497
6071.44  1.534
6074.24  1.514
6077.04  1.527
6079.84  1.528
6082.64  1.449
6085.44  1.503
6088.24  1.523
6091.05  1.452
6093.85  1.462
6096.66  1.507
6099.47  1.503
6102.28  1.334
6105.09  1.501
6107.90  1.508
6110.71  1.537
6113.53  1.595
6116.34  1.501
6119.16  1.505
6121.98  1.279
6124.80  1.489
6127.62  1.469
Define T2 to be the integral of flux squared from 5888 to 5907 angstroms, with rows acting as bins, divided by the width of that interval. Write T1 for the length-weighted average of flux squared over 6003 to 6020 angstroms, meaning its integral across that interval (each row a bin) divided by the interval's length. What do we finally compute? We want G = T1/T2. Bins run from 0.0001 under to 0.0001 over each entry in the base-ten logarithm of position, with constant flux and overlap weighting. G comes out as 1.27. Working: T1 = 2.21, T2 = 1.74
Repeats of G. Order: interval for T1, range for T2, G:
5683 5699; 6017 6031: 1.00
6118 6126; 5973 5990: 0.93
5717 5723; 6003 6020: 1.01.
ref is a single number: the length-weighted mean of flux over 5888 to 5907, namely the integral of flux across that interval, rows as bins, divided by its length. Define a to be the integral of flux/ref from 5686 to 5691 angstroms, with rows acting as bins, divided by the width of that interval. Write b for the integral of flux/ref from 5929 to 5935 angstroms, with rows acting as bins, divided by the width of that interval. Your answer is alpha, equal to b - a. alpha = 0.03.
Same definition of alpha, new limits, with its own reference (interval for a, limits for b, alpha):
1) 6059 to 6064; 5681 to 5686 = -0.06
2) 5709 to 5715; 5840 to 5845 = 0.11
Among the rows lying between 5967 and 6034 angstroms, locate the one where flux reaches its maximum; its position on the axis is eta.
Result 6015.78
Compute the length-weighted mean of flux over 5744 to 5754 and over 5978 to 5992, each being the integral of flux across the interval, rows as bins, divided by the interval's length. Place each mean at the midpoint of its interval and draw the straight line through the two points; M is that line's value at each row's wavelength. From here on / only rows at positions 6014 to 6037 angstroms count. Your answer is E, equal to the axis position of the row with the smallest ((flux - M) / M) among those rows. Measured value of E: 6021.32 angstroms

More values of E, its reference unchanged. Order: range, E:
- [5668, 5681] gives 5679.26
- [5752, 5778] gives 5752.97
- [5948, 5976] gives 5974.37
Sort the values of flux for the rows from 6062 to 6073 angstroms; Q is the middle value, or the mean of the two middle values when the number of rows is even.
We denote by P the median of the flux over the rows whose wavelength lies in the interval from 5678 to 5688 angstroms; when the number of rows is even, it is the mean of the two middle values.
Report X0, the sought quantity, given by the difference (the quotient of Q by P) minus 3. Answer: -1.96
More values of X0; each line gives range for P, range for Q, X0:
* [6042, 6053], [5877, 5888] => -2.04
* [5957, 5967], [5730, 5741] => -2.00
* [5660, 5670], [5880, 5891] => -2.02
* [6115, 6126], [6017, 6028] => -2.01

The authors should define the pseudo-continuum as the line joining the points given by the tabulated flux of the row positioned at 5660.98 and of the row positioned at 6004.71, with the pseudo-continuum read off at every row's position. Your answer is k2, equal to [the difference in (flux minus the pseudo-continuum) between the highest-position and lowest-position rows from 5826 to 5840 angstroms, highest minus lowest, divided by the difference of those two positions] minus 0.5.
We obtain -0.499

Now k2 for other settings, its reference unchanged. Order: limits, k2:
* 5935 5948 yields -0.492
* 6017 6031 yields -0.496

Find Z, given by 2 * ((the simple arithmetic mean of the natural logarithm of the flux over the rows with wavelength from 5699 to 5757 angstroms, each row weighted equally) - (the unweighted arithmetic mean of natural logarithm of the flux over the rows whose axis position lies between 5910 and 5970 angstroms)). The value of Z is -0.04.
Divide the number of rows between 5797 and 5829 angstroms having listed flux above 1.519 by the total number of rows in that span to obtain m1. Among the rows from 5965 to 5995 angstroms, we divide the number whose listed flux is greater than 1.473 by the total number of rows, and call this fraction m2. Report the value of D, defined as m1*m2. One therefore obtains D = 0.18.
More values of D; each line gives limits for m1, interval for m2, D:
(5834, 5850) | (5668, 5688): 0.52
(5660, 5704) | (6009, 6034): 0.12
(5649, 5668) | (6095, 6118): 0.00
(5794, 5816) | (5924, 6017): 0.31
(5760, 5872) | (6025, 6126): 0.32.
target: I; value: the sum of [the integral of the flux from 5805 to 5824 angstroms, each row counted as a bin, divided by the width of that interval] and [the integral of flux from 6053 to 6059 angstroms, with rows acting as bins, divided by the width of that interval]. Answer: 3.04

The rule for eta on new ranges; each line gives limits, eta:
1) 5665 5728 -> 5668.81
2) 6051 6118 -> 6113.53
